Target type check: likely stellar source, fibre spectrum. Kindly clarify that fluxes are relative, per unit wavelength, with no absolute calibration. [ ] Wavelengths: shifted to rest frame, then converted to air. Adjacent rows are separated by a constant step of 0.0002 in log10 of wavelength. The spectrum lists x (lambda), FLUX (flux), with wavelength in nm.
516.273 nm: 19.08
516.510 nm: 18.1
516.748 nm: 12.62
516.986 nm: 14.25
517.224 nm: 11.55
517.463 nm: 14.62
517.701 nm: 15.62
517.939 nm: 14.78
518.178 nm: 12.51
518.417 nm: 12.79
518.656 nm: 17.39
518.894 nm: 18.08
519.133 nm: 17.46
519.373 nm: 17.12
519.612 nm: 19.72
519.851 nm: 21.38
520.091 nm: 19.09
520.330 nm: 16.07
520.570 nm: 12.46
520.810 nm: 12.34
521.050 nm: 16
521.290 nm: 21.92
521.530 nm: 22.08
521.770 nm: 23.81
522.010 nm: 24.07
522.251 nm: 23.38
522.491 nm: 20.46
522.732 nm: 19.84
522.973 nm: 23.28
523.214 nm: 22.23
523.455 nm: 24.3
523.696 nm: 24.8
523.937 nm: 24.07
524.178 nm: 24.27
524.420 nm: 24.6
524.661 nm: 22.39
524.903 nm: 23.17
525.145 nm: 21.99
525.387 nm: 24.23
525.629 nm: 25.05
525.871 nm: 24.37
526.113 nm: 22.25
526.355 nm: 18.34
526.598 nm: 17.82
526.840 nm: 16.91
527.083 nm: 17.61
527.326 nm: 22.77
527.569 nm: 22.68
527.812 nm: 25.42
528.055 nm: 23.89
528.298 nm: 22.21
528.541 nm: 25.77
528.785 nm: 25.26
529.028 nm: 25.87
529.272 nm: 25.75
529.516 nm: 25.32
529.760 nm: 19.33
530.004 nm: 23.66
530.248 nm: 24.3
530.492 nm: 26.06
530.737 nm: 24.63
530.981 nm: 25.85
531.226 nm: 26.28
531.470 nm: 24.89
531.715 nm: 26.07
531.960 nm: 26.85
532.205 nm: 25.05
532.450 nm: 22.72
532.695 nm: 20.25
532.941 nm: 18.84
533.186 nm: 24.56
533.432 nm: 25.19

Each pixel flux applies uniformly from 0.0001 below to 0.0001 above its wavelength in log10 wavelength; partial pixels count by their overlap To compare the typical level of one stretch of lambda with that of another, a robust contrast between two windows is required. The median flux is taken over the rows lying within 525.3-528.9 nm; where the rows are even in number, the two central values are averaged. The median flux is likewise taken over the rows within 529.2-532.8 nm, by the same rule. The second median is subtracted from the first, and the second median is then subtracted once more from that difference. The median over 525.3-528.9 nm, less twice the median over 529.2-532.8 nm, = -27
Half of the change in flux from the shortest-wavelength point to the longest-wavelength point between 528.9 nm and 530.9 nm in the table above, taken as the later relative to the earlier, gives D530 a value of -0.6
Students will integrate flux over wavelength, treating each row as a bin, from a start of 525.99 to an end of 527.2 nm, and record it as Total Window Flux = 23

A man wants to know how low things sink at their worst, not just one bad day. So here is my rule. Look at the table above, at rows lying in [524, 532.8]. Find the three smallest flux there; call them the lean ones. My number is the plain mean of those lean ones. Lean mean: 17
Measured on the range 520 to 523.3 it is 14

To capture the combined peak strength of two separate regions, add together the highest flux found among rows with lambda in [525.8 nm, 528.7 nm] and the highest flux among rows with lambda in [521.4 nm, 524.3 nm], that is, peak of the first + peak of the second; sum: 50.6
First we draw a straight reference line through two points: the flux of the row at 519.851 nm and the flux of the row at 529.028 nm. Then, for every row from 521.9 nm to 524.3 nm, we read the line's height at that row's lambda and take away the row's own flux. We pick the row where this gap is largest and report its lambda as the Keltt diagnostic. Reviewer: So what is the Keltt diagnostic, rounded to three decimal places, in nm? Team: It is 522.732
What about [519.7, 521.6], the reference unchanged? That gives 520.810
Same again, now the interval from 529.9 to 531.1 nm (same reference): 530.004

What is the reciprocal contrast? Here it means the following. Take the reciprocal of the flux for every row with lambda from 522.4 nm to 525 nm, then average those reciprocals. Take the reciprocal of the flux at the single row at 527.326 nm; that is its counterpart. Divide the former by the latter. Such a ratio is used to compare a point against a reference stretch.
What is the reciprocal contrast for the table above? 1.0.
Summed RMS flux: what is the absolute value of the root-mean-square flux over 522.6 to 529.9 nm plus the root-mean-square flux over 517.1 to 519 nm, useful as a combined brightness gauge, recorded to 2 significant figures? 38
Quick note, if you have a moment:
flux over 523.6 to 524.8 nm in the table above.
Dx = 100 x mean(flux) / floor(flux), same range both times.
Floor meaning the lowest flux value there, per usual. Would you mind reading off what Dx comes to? 107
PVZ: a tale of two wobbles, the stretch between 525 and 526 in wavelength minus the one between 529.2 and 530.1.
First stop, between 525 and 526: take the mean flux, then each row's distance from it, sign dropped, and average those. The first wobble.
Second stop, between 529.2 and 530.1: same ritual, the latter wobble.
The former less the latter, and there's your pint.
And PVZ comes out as -1.1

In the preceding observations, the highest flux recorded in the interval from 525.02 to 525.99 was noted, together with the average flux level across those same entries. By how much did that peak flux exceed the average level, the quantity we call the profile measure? 1.1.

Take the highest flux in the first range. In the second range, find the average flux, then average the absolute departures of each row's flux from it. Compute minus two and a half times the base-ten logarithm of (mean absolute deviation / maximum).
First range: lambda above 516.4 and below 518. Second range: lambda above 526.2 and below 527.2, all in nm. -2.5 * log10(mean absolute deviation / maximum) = 4.1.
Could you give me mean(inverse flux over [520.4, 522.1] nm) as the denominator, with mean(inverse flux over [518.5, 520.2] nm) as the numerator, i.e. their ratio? 0.95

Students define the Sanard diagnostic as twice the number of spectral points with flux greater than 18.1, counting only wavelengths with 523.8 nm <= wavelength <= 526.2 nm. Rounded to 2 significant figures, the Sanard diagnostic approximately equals 20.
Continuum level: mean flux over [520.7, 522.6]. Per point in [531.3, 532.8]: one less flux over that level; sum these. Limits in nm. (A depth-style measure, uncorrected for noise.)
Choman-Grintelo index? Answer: -1.1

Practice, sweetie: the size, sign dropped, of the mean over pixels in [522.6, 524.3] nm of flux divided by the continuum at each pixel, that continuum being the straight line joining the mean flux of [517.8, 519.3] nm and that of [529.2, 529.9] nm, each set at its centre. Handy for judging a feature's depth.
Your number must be 1.22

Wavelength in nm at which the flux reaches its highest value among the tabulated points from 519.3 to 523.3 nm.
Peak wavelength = 522.010 nm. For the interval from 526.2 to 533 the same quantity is 531.960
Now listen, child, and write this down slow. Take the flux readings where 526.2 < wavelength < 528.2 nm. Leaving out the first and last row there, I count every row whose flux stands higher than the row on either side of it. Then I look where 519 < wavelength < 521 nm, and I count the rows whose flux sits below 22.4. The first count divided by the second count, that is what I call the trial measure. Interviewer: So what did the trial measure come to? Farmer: 0.25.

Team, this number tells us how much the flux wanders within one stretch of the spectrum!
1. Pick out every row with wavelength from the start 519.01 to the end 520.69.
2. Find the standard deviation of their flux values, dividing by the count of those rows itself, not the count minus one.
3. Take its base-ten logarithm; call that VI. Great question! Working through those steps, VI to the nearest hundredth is 0.43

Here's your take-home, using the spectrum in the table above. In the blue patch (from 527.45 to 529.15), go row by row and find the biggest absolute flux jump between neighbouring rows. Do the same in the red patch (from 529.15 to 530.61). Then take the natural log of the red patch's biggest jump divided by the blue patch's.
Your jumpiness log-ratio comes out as 0.5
